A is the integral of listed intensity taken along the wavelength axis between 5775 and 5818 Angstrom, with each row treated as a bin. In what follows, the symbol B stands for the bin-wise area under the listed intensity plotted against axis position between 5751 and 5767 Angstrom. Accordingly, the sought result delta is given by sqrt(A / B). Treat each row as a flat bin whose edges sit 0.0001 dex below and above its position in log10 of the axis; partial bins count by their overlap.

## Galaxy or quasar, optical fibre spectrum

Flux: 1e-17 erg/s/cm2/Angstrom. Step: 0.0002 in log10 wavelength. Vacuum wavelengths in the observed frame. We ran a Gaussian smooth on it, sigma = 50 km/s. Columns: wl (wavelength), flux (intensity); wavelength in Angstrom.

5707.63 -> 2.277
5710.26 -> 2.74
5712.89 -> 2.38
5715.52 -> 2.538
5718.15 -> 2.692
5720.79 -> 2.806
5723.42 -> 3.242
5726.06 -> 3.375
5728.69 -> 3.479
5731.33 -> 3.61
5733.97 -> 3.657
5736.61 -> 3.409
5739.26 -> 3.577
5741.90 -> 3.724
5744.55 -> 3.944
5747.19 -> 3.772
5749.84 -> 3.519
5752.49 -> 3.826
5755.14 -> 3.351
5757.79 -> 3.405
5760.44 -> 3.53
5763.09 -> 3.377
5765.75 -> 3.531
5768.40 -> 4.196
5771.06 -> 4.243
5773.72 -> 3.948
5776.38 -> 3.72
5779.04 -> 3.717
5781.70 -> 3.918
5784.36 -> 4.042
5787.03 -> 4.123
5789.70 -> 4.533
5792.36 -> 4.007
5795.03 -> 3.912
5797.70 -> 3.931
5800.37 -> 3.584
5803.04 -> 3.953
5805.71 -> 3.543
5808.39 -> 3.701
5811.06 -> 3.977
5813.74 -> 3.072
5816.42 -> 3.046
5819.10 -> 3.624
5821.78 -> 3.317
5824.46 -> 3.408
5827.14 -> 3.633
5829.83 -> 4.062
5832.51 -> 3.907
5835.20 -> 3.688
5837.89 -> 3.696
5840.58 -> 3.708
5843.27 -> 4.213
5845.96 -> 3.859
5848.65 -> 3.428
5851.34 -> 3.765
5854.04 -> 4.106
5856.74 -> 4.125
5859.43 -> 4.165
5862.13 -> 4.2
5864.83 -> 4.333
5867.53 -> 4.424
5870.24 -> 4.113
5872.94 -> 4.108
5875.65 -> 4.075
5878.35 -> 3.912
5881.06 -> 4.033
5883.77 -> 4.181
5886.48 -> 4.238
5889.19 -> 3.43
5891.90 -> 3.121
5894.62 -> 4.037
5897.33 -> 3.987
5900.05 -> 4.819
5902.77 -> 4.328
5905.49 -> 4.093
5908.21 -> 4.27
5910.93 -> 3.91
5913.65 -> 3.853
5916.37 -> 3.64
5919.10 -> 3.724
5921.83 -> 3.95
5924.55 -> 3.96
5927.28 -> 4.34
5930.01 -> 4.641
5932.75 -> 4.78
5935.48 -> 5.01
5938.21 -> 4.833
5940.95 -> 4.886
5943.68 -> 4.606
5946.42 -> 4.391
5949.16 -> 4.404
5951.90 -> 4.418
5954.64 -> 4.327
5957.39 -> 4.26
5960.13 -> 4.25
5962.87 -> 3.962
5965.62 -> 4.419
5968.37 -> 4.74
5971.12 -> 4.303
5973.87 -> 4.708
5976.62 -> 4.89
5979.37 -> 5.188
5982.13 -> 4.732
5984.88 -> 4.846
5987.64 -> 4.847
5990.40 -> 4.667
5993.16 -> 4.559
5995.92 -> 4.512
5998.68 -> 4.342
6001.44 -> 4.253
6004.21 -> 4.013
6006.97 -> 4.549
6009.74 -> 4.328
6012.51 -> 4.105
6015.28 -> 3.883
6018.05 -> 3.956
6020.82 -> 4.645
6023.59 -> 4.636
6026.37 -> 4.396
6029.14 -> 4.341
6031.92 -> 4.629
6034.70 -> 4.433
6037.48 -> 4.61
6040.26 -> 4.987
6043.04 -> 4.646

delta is 1.7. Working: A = 163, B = 56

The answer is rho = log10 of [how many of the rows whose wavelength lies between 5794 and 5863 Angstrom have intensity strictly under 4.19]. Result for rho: 1.4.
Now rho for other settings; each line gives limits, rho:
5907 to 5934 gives 0.8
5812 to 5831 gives 0.8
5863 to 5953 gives 1.2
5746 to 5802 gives 1.3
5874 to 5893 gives 0.8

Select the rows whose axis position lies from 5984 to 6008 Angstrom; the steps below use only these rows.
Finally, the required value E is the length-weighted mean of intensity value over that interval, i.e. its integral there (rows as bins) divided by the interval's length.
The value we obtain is 4.5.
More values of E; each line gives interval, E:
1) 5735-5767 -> 3.6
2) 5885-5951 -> 4.2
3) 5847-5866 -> 4.0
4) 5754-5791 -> 3.8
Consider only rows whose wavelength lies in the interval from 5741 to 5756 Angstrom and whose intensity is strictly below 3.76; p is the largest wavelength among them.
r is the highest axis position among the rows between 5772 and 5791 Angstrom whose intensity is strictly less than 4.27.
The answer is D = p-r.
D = -31.9 Angstrom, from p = 5755.14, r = 5787.03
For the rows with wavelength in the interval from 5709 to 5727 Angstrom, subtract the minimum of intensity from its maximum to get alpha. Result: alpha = 1.0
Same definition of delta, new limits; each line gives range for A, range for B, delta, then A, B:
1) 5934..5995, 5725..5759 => 1.5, 281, 122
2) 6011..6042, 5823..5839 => 1.5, 137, 60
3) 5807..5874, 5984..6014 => 1.4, 256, 133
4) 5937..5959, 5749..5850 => 0.5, 99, 378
